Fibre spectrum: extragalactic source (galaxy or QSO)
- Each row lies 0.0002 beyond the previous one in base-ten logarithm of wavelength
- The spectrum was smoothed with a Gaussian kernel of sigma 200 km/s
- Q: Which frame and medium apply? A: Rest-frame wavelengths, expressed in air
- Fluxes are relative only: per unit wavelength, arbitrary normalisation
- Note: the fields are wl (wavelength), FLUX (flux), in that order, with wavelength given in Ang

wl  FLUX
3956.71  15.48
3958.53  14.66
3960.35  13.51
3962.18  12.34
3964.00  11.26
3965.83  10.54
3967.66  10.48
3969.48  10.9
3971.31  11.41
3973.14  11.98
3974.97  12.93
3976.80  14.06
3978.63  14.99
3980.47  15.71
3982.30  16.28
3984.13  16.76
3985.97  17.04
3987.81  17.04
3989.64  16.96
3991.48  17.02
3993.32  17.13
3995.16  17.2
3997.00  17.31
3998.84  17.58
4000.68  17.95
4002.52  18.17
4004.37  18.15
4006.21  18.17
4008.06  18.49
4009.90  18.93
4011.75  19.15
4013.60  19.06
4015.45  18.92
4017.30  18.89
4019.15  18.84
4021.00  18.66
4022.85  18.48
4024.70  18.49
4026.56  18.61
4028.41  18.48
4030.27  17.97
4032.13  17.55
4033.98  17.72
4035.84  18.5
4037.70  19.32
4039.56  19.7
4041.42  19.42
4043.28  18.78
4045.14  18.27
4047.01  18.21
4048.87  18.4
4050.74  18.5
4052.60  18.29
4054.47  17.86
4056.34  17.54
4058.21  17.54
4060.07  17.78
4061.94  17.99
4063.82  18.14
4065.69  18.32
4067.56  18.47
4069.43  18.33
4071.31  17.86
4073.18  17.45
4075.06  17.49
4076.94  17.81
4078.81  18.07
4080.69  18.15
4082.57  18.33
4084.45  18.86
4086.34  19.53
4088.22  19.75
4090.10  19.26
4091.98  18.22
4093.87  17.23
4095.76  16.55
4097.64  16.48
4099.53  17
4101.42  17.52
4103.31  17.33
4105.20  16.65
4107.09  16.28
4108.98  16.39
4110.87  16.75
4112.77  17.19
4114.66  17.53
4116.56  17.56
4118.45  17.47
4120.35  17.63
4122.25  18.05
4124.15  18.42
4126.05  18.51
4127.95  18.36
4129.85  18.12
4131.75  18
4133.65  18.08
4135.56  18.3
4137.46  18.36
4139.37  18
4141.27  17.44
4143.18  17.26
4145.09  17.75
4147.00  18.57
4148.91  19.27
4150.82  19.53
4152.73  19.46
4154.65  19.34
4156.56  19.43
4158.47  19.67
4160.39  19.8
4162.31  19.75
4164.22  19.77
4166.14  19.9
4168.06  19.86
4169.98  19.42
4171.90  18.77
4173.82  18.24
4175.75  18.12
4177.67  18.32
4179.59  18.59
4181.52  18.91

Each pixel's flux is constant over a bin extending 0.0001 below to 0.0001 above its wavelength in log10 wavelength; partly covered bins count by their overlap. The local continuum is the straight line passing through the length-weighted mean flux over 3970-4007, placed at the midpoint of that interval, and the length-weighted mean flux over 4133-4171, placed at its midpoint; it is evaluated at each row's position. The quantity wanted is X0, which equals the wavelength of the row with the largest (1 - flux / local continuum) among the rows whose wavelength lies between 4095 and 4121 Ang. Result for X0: 4107.09 Ang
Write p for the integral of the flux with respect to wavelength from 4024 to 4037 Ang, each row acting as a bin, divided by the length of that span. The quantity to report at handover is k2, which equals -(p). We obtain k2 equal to -18.2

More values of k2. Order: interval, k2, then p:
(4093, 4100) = -16.8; 16.8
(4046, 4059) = -18.0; 18.0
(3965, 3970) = -10.6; 10.6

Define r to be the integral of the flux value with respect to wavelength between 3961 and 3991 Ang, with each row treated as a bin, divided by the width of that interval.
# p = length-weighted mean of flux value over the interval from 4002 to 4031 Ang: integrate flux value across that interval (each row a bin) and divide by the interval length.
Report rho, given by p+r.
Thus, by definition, 32.4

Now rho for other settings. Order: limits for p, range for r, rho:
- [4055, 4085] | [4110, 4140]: 35.9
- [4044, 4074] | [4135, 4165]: 36.9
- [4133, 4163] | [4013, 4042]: 37.4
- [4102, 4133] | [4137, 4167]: 36.5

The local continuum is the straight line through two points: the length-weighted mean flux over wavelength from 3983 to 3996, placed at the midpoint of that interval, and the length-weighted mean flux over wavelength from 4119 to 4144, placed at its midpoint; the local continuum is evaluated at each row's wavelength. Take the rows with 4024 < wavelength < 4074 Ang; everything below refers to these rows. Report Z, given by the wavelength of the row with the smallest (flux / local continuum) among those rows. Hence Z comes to 4073.18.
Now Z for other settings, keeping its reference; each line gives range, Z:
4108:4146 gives 4108.98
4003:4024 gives 4004.37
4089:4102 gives 4097.64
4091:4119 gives 4107.09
